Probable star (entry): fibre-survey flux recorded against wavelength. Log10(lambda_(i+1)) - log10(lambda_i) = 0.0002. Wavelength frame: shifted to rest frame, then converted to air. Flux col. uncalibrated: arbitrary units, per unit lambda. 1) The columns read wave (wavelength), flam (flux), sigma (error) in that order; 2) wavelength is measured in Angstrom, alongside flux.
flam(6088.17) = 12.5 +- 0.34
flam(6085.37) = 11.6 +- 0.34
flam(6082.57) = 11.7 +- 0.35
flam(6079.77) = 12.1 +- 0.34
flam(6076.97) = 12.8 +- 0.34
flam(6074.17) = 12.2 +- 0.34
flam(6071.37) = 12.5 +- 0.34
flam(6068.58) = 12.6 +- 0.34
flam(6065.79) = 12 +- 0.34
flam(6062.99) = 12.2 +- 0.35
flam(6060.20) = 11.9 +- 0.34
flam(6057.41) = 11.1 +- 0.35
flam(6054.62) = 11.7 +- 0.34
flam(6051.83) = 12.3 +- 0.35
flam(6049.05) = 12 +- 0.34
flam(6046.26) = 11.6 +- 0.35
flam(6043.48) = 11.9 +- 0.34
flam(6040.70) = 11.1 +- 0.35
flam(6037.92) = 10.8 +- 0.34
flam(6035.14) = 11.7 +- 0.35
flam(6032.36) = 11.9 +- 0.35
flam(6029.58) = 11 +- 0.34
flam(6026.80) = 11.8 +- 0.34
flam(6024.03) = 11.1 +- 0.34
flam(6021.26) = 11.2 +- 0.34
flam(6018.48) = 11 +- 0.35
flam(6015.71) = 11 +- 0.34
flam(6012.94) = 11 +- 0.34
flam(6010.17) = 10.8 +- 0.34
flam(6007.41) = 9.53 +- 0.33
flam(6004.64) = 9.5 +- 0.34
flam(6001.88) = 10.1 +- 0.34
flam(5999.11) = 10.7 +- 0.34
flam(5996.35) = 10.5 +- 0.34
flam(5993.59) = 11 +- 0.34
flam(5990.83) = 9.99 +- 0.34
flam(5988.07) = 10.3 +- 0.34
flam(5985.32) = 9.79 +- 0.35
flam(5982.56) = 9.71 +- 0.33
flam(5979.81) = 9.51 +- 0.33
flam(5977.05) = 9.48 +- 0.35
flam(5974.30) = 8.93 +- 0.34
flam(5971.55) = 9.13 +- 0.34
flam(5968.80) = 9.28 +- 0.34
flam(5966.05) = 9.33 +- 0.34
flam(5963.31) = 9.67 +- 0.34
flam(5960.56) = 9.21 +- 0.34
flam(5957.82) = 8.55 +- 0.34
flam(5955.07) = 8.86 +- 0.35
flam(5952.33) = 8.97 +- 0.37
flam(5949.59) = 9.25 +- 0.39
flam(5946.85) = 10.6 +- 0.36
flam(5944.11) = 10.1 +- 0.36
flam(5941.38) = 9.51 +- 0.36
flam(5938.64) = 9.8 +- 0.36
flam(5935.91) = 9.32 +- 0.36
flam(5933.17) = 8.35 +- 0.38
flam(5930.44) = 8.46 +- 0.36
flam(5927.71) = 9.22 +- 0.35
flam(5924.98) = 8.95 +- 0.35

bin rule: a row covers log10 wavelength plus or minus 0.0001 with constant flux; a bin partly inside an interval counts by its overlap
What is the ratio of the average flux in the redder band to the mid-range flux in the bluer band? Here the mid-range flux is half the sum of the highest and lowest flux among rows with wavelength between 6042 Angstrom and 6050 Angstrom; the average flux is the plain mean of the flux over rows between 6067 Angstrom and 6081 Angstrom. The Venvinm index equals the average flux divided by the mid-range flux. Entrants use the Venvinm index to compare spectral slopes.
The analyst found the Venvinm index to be 1.05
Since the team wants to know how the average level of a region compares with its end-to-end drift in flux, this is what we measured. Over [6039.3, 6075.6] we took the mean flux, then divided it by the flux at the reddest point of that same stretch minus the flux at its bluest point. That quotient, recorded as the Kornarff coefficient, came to 11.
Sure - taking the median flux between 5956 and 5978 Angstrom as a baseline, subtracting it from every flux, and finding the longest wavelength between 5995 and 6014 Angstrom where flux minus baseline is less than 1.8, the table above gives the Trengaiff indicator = 6012.94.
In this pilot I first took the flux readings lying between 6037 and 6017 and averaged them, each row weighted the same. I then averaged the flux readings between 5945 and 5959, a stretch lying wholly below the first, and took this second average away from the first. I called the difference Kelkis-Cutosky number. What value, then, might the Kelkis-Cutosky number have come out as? 2.1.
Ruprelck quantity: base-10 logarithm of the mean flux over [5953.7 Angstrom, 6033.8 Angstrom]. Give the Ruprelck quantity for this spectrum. 1.01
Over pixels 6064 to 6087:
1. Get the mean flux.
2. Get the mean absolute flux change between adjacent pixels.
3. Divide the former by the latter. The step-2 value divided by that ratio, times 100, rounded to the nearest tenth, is 1.3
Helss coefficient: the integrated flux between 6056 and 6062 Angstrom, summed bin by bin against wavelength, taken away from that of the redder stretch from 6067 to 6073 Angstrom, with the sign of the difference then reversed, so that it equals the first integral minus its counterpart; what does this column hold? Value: -6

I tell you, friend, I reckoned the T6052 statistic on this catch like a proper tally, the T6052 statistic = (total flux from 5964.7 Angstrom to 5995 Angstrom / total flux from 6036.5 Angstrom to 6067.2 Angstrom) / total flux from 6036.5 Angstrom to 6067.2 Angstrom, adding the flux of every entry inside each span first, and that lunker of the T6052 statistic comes 0.0064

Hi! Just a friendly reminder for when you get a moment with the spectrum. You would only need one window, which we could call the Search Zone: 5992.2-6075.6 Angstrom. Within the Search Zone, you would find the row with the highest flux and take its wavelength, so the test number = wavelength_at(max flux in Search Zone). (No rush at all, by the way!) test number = 6068.58 Angstrom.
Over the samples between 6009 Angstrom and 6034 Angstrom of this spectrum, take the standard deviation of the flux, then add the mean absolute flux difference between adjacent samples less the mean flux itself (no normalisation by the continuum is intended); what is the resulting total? -10.5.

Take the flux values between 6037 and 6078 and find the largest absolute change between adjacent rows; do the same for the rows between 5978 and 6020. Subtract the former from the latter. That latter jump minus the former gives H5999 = 0.47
